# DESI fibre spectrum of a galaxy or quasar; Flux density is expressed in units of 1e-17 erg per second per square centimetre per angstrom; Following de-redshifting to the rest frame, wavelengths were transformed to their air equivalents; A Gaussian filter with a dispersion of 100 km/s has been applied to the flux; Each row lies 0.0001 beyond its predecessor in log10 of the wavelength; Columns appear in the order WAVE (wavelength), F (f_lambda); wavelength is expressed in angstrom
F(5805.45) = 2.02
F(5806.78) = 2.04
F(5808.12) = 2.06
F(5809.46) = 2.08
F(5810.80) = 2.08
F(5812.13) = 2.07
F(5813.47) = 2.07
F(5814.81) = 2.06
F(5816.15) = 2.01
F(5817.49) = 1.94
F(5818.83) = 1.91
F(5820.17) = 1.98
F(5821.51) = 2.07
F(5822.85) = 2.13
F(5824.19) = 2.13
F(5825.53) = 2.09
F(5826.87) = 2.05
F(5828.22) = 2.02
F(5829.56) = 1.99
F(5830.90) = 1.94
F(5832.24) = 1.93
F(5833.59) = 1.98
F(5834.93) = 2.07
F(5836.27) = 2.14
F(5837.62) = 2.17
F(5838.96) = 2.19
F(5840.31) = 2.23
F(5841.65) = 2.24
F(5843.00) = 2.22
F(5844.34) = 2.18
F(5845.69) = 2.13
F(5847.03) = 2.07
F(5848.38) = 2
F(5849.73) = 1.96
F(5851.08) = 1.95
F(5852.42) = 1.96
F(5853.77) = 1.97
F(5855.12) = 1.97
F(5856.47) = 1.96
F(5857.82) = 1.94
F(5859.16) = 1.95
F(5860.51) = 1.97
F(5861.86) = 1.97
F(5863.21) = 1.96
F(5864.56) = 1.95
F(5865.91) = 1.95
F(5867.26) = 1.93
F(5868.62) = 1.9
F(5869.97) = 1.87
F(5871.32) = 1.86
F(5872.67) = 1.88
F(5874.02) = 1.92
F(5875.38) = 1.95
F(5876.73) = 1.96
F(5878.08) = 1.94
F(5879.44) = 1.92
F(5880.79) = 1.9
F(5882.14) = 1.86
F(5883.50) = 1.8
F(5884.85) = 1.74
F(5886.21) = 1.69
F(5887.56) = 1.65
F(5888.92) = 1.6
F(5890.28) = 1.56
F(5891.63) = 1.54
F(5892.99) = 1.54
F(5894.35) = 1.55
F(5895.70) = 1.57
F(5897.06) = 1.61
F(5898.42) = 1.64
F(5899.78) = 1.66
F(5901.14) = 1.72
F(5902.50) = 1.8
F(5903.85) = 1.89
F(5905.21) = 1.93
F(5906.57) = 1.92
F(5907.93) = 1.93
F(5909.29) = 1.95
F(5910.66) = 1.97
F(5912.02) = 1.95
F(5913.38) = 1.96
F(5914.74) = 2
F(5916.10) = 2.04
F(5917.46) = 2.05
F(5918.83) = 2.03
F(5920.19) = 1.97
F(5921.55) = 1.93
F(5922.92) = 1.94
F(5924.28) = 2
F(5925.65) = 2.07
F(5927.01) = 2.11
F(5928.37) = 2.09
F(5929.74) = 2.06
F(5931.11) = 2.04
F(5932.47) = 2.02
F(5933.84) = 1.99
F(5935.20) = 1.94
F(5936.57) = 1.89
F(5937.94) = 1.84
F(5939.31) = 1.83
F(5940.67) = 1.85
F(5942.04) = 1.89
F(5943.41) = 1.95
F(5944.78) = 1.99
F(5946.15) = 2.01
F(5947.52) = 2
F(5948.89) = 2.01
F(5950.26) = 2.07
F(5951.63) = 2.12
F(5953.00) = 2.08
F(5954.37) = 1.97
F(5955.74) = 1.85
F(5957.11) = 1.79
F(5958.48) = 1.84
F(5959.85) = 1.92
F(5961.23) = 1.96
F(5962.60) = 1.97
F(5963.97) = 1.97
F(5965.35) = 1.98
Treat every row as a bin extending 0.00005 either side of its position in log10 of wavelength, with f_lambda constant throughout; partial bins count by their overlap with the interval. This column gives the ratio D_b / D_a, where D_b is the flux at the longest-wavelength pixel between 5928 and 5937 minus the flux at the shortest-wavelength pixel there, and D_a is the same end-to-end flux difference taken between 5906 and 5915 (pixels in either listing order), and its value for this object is -2.5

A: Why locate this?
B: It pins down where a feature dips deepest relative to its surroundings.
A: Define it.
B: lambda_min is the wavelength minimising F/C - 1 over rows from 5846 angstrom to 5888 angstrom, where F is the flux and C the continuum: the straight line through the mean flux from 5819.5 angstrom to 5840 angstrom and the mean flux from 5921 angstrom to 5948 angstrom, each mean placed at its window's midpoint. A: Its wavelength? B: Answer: 5887.56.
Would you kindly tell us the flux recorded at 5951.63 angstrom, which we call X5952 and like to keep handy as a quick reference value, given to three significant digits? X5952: 2.12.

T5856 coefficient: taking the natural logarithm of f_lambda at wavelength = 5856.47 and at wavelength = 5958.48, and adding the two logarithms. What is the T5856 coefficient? 1.28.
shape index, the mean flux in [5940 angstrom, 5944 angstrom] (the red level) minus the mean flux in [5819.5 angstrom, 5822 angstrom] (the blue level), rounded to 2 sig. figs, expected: -0.13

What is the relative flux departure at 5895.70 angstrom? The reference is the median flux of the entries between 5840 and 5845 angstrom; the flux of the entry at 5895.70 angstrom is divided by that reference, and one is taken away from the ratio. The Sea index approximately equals -0.29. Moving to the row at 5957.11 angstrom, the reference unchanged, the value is -0.20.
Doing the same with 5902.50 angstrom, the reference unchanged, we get -0.19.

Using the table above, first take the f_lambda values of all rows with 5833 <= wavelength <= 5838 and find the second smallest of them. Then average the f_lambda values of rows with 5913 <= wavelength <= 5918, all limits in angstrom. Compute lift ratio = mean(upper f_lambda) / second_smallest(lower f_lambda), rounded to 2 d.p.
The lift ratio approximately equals 0.97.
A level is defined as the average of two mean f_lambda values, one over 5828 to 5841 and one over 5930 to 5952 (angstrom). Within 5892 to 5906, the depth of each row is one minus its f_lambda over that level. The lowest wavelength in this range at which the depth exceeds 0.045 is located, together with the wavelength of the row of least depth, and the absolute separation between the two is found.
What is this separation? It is 12.2 angstrom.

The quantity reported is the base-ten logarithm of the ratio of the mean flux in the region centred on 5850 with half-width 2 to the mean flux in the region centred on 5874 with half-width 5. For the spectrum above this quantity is 0.013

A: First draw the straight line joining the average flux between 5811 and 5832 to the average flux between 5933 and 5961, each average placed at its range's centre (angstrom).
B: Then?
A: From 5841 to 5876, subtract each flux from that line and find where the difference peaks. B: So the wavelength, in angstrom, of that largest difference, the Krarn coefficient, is 5871.32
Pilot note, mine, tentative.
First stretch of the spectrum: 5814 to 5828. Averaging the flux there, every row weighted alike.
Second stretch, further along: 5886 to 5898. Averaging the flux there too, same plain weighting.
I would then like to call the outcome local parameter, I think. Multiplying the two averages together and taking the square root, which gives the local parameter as 1.80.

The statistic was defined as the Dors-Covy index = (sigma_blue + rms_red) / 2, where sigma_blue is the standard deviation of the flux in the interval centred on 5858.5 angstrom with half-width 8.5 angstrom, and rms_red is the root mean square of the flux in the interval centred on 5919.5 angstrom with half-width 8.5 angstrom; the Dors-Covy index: 1.01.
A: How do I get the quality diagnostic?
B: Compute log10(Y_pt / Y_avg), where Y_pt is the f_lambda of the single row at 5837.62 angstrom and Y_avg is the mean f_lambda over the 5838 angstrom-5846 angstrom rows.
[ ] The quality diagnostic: -0.006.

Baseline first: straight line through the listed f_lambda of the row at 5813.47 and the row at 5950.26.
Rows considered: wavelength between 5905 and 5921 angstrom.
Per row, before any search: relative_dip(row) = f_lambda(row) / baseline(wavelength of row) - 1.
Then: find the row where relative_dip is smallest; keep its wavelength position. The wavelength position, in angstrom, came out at 5906.57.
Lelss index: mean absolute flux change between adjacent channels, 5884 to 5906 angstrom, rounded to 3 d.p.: 0.039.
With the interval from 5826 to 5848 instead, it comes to 0.040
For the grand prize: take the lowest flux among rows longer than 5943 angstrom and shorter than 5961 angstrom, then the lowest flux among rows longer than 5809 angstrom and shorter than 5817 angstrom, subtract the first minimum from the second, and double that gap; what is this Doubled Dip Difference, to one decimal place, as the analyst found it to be 0.4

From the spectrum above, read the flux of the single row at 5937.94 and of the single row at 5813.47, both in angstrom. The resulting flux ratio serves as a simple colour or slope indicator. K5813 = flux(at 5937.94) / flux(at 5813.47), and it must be 0.89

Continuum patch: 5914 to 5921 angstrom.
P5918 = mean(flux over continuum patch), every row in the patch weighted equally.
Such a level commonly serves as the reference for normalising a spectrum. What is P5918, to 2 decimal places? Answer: 2.02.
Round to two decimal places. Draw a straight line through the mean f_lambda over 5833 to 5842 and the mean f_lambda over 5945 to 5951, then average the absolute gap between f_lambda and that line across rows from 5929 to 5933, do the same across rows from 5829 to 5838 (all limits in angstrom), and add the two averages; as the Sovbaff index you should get 0.14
